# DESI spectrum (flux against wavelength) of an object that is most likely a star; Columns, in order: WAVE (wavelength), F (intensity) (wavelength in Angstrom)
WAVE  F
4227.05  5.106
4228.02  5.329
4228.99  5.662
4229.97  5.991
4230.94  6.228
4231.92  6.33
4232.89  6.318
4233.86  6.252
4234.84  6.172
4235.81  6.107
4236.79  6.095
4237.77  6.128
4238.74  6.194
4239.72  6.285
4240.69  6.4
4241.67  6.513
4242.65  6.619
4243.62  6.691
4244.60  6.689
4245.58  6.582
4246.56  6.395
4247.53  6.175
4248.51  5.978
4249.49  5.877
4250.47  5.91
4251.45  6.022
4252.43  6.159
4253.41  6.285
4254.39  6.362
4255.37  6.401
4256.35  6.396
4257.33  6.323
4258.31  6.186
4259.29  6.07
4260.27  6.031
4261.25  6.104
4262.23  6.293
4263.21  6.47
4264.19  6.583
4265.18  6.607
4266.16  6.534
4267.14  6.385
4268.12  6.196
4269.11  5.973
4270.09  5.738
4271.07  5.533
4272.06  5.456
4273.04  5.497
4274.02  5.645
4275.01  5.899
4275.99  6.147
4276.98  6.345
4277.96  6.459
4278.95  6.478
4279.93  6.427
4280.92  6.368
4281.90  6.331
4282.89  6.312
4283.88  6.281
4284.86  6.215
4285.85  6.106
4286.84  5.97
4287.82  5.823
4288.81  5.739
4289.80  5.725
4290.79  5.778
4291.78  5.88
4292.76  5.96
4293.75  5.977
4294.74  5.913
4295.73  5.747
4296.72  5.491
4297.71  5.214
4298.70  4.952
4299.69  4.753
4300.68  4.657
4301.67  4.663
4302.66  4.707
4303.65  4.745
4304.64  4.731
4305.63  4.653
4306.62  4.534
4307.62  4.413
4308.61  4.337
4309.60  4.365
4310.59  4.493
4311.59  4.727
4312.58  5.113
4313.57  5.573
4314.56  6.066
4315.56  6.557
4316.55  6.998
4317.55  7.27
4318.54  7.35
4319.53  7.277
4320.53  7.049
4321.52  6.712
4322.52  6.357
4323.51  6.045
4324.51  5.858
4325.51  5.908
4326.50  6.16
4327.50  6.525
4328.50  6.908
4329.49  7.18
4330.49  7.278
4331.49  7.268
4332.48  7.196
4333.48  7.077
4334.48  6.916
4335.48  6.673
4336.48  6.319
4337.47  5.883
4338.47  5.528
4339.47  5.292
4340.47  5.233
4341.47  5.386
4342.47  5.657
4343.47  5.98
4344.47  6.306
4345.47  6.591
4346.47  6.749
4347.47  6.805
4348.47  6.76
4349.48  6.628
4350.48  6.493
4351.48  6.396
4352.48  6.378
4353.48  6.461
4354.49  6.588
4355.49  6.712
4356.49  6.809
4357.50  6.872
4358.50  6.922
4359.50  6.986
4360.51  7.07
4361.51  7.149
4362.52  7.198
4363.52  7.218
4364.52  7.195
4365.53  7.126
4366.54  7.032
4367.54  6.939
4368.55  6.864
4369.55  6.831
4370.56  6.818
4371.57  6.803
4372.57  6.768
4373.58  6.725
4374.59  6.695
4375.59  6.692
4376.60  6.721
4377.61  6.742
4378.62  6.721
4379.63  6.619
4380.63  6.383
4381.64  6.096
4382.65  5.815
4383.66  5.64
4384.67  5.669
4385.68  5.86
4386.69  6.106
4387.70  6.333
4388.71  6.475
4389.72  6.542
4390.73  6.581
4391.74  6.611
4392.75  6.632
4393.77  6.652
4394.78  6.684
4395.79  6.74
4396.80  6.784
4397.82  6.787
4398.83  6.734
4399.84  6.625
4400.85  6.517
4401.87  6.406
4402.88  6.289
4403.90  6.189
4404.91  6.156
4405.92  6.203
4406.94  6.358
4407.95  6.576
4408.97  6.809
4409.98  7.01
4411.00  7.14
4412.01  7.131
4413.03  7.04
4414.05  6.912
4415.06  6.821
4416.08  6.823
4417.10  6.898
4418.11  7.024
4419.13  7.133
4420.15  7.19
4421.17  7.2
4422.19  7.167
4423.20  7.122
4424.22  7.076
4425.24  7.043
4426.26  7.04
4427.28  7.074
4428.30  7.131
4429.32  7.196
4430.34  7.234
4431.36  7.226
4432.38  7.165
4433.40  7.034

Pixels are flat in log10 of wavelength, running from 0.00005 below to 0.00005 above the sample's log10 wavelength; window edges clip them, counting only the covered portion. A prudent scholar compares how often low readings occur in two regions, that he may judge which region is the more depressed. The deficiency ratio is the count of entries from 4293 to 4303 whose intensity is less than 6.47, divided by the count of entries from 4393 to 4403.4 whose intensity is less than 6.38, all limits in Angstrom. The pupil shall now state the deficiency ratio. 10.0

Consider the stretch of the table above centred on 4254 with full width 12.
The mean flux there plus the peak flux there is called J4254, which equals 12.6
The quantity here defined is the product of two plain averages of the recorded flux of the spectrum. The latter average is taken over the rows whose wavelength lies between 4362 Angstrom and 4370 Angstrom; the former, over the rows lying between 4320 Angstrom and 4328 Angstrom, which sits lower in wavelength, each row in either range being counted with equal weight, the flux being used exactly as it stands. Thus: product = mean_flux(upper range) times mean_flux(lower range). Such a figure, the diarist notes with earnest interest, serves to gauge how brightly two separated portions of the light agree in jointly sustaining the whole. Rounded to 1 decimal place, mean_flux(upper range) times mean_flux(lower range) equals 44.6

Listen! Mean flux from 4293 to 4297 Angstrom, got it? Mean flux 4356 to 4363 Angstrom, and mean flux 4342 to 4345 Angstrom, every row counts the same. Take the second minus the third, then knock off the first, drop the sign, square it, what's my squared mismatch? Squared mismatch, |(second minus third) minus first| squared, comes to 23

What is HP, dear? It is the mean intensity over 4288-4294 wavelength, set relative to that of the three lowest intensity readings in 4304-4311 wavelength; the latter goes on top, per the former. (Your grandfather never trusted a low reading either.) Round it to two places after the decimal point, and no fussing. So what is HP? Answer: 0.75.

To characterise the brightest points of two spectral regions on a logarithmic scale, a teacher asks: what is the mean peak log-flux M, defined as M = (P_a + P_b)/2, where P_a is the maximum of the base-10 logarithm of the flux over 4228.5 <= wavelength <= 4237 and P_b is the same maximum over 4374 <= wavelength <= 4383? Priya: 0.82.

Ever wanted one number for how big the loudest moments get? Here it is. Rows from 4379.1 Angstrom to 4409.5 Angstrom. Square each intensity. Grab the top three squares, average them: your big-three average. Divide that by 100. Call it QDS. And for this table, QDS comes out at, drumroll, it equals 0.46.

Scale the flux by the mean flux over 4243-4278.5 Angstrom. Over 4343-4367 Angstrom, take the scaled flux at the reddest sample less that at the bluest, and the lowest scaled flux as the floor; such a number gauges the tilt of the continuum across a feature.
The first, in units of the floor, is 0.2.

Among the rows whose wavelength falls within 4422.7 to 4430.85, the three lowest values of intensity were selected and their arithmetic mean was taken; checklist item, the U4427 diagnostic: 7.1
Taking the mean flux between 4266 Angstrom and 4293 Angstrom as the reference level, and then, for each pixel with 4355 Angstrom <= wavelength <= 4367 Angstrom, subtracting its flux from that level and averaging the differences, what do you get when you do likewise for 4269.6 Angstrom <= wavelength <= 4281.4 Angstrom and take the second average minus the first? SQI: 1.0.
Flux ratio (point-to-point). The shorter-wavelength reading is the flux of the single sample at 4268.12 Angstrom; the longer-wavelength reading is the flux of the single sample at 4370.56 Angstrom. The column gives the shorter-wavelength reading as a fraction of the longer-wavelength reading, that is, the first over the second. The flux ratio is 0.91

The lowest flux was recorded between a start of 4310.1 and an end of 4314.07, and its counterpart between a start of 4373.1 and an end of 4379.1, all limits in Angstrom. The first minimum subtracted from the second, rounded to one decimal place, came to 2.2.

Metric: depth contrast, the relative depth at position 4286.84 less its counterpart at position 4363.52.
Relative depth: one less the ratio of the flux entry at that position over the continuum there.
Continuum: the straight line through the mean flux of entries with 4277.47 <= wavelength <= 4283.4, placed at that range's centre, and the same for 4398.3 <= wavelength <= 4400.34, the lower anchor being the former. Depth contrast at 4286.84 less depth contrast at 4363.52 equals 0.16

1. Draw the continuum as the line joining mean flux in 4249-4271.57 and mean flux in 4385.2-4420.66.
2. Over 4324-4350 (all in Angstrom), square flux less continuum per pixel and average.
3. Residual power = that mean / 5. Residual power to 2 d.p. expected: 0.08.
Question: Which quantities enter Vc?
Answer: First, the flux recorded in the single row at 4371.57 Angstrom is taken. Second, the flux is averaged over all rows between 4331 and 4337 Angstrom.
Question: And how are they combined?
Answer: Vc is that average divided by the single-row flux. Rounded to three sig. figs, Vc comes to 1.02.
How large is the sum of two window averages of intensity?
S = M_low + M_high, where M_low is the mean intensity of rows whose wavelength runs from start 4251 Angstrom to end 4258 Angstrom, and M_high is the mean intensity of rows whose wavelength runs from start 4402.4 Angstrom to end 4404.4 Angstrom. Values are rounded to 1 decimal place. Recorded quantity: 12.5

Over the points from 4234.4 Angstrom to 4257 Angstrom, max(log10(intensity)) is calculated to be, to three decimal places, 0.825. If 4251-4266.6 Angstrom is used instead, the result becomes 0.820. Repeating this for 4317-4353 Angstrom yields 0.866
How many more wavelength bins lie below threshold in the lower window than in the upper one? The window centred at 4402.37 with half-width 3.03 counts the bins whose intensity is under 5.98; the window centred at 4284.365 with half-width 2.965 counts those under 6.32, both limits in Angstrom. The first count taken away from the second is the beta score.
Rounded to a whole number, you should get 5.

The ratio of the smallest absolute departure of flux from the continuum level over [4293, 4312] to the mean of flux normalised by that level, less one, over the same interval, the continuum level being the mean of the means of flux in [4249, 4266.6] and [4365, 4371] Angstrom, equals -2.4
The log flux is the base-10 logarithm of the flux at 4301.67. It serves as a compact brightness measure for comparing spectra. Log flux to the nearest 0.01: 0.67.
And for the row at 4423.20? 0.85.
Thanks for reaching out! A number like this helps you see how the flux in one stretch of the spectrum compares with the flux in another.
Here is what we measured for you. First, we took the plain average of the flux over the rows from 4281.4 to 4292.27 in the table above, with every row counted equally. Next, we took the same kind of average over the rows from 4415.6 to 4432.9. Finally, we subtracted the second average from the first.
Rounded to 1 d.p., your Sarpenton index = -1.1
